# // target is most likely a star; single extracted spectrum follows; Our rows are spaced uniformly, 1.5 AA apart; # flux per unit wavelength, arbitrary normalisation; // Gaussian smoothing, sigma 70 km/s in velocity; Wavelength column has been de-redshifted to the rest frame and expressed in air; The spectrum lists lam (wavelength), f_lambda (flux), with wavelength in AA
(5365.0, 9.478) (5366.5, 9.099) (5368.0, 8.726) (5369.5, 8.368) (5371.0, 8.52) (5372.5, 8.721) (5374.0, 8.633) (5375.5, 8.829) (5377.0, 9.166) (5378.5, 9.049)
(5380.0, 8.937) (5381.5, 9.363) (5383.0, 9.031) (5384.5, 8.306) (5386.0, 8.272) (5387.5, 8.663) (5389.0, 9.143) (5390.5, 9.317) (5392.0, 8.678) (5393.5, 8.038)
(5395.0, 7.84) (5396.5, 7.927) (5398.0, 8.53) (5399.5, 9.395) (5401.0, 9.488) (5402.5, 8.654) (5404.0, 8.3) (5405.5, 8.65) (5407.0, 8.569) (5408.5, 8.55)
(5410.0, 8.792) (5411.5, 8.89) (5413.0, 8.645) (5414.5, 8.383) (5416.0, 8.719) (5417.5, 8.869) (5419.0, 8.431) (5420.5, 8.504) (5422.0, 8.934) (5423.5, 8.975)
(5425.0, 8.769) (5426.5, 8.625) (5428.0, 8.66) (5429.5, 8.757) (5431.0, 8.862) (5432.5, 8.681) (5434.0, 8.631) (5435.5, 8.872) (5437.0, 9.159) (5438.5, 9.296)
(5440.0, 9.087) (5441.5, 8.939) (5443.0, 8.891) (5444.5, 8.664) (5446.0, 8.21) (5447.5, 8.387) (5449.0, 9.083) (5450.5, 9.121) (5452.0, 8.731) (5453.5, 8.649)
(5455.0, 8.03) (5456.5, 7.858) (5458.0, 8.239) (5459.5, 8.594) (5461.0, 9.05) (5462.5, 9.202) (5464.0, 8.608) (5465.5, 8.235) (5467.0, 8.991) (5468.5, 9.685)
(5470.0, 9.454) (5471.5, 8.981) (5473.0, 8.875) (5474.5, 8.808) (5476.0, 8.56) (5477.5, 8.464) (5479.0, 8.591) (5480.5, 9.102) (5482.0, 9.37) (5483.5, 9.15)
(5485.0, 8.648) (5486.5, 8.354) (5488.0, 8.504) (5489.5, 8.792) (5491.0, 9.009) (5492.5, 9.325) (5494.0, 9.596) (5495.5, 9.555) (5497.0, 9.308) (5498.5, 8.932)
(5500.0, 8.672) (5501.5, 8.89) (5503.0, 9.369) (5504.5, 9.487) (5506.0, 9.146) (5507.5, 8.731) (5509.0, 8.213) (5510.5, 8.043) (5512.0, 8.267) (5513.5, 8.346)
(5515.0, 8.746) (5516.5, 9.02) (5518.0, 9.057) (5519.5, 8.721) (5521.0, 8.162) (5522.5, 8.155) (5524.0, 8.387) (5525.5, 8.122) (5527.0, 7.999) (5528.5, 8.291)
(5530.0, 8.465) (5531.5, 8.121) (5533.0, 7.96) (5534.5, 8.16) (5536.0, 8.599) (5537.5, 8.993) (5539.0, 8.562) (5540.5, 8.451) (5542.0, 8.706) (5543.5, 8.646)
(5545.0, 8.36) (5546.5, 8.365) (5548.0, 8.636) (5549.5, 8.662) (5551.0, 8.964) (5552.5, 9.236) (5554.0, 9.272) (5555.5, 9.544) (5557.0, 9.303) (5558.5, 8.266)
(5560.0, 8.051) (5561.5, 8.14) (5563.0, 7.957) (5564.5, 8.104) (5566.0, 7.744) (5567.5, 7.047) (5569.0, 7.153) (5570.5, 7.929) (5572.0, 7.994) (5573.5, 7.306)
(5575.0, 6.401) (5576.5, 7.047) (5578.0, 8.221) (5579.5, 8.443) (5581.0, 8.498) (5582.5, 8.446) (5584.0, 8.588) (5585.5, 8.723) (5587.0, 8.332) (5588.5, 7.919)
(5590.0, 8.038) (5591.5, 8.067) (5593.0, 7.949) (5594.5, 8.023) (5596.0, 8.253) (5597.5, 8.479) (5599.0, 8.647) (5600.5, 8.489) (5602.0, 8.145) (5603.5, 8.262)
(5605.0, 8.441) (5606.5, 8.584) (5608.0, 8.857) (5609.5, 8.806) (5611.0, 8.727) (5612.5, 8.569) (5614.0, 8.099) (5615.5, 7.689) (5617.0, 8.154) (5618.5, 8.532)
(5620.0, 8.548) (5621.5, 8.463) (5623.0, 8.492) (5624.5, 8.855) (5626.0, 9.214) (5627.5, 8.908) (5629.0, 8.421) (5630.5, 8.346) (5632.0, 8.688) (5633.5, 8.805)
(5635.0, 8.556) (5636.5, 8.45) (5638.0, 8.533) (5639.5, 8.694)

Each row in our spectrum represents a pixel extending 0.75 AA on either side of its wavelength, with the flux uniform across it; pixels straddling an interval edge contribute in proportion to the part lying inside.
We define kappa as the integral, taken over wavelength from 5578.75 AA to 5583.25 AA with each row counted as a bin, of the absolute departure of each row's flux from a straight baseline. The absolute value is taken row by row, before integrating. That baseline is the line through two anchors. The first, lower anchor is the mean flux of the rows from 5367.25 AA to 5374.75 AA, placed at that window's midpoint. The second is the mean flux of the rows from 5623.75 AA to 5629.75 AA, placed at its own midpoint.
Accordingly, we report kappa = 1.5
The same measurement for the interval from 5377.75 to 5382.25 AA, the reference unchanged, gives 2.3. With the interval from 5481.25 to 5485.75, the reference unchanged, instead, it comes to 1.8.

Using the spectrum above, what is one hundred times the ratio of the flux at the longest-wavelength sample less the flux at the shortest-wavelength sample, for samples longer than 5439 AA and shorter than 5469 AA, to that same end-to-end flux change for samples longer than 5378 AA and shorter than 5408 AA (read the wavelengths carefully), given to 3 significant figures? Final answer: -125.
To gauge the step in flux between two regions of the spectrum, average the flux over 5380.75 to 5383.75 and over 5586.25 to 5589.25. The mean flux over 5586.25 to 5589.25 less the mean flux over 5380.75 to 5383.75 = -1.1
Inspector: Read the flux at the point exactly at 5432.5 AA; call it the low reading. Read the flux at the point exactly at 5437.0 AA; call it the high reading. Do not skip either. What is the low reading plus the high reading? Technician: 17.8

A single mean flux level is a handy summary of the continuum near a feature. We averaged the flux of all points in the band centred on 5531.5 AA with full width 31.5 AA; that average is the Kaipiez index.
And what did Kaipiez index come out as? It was 8.4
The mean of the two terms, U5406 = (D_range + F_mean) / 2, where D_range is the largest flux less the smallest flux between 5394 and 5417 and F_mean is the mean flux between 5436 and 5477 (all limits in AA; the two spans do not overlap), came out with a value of 5.2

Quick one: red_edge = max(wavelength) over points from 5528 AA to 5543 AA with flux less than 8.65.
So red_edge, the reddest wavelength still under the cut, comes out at 5540.5 AA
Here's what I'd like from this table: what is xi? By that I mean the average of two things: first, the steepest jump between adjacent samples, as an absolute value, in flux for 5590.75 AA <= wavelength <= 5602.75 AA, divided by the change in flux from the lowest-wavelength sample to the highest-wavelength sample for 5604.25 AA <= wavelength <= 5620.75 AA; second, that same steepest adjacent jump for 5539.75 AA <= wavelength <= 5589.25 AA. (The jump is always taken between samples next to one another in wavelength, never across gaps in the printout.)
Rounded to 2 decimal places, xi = 2.19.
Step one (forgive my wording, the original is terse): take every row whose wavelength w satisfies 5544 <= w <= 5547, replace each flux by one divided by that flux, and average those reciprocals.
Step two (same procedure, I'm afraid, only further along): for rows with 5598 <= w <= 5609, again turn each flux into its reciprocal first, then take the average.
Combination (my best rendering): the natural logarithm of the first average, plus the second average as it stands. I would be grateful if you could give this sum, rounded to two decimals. -2.01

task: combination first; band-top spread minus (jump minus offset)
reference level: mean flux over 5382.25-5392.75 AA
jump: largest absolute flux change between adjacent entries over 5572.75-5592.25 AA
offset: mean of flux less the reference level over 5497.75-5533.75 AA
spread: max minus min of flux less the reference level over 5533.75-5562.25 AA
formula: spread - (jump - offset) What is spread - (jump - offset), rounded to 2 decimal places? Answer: 0.10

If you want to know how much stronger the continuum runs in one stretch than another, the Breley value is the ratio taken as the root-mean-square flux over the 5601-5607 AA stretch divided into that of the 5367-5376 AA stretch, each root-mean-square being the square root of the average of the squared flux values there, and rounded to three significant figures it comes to 1.03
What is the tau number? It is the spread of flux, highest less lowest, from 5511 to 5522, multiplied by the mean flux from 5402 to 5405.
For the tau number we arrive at 7.6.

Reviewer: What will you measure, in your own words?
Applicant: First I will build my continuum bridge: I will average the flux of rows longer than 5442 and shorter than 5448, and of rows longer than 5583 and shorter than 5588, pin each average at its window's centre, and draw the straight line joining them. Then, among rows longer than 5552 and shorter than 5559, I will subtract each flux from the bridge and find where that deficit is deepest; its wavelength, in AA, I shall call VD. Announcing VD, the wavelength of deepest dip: 5558.5 AA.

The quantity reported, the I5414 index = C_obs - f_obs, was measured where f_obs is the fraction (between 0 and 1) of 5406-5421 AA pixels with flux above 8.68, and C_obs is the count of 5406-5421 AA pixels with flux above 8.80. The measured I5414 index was 1.6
